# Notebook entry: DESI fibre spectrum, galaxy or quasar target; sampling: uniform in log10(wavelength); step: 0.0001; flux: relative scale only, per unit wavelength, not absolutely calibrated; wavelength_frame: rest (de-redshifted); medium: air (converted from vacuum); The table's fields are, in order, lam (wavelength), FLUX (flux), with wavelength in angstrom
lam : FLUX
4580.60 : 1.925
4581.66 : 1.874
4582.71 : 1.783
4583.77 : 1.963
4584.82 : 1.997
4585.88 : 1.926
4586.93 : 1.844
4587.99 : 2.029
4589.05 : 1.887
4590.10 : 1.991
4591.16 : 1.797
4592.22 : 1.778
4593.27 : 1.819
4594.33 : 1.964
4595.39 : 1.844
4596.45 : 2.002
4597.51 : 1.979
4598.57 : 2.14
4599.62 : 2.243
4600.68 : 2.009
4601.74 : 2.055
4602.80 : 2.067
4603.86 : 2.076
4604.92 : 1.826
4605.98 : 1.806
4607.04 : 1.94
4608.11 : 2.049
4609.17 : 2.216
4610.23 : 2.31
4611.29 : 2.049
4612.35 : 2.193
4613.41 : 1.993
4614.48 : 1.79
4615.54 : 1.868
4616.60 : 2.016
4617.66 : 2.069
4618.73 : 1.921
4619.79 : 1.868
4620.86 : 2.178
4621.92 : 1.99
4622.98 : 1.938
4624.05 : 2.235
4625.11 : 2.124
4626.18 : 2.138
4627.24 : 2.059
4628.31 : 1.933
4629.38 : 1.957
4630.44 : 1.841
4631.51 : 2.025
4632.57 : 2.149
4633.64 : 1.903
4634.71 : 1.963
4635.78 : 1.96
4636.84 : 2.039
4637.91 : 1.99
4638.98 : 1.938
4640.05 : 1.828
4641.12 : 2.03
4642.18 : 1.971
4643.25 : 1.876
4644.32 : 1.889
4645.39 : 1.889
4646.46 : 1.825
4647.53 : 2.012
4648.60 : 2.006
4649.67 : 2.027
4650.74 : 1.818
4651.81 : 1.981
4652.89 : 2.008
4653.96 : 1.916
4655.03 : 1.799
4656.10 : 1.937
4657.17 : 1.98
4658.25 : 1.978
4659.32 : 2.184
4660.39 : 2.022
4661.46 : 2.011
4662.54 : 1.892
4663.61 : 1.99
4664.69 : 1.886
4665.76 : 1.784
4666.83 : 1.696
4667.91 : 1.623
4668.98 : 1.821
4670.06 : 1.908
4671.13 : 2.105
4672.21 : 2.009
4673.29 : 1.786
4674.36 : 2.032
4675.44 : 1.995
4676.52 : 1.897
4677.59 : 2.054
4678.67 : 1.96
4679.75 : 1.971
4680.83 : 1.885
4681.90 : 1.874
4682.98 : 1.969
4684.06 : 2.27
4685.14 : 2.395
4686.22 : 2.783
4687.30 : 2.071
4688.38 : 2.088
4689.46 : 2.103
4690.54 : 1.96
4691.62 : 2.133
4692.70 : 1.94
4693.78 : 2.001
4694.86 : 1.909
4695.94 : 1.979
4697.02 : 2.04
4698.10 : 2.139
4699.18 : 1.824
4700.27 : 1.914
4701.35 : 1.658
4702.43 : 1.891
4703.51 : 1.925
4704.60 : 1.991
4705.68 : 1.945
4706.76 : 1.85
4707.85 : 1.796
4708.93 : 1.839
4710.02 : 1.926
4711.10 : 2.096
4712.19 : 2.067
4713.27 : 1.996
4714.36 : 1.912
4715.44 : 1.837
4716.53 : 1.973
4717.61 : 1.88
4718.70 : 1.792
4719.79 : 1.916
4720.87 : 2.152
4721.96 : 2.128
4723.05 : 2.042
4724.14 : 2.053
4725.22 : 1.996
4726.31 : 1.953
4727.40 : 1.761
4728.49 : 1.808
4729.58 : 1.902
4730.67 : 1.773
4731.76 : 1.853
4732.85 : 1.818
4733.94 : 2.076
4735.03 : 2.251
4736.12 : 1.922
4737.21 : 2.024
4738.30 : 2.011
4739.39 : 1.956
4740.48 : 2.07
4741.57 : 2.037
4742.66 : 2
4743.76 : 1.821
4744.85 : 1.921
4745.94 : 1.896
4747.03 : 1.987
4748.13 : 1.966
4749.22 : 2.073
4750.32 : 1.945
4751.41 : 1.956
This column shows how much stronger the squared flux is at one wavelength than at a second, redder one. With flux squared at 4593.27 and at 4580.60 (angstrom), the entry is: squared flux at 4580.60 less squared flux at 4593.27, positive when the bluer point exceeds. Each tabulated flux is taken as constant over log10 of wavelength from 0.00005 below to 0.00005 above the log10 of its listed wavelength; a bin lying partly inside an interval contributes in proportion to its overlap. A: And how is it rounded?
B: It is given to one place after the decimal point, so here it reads 0.4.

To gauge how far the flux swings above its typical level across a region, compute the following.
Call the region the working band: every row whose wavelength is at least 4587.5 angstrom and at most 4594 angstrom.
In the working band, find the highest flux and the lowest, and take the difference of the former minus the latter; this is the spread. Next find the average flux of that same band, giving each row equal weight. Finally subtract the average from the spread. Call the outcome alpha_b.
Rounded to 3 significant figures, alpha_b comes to -1.63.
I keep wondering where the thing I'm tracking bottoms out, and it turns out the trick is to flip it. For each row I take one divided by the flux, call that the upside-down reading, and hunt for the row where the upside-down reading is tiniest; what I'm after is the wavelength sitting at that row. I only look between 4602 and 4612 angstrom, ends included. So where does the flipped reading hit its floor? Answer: 4610.23 angstrom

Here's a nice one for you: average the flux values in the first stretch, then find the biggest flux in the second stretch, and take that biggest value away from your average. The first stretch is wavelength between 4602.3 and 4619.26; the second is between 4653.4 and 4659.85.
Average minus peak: -0.17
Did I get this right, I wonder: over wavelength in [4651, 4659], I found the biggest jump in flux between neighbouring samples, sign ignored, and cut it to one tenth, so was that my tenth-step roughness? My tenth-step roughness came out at 0.014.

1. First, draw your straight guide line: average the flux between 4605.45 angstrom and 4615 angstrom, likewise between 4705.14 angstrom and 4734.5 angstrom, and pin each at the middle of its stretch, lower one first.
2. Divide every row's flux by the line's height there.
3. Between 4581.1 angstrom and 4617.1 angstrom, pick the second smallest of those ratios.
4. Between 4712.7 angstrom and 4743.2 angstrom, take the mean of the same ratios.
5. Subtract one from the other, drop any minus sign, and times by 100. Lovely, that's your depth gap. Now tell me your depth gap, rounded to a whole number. 15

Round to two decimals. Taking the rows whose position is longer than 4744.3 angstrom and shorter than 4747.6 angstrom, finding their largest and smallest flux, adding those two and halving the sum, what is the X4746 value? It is 1.94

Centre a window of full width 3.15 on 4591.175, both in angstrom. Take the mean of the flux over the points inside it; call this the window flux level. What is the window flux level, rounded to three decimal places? 1.855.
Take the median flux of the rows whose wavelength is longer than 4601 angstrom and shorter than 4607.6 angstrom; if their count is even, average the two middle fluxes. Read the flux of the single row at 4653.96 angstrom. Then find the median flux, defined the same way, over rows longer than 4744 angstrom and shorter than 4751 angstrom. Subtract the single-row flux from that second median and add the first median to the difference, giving 2.0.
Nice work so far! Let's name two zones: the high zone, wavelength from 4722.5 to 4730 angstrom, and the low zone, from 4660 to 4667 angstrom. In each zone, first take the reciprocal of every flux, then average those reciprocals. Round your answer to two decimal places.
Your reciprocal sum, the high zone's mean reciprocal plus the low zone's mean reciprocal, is 1.05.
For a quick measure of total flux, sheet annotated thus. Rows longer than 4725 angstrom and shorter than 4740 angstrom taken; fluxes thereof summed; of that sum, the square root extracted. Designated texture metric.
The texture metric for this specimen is 5.21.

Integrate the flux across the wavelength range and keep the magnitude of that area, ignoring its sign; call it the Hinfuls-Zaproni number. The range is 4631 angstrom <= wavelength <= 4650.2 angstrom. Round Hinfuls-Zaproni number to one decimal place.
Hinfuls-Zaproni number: 37.7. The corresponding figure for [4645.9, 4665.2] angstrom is 37.8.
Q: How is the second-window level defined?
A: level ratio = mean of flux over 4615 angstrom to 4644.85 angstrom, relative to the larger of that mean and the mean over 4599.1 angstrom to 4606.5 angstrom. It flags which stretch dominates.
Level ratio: 0.989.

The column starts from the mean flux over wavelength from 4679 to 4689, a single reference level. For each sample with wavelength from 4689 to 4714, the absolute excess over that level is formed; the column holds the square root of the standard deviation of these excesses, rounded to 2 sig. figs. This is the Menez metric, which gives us 0.34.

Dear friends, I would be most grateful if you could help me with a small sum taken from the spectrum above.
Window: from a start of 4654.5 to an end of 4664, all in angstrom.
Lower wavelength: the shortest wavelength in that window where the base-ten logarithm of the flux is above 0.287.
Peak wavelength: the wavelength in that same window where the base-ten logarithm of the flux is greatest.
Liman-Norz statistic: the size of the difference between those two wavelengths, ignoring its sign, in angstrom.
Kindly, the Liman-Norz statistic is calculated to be 3.2 angstrom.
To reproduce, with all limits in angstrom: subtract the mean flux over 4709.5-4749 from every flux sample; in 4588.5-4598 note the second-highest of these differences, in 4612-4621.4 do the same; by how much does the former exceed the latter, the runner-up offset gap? -0.19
